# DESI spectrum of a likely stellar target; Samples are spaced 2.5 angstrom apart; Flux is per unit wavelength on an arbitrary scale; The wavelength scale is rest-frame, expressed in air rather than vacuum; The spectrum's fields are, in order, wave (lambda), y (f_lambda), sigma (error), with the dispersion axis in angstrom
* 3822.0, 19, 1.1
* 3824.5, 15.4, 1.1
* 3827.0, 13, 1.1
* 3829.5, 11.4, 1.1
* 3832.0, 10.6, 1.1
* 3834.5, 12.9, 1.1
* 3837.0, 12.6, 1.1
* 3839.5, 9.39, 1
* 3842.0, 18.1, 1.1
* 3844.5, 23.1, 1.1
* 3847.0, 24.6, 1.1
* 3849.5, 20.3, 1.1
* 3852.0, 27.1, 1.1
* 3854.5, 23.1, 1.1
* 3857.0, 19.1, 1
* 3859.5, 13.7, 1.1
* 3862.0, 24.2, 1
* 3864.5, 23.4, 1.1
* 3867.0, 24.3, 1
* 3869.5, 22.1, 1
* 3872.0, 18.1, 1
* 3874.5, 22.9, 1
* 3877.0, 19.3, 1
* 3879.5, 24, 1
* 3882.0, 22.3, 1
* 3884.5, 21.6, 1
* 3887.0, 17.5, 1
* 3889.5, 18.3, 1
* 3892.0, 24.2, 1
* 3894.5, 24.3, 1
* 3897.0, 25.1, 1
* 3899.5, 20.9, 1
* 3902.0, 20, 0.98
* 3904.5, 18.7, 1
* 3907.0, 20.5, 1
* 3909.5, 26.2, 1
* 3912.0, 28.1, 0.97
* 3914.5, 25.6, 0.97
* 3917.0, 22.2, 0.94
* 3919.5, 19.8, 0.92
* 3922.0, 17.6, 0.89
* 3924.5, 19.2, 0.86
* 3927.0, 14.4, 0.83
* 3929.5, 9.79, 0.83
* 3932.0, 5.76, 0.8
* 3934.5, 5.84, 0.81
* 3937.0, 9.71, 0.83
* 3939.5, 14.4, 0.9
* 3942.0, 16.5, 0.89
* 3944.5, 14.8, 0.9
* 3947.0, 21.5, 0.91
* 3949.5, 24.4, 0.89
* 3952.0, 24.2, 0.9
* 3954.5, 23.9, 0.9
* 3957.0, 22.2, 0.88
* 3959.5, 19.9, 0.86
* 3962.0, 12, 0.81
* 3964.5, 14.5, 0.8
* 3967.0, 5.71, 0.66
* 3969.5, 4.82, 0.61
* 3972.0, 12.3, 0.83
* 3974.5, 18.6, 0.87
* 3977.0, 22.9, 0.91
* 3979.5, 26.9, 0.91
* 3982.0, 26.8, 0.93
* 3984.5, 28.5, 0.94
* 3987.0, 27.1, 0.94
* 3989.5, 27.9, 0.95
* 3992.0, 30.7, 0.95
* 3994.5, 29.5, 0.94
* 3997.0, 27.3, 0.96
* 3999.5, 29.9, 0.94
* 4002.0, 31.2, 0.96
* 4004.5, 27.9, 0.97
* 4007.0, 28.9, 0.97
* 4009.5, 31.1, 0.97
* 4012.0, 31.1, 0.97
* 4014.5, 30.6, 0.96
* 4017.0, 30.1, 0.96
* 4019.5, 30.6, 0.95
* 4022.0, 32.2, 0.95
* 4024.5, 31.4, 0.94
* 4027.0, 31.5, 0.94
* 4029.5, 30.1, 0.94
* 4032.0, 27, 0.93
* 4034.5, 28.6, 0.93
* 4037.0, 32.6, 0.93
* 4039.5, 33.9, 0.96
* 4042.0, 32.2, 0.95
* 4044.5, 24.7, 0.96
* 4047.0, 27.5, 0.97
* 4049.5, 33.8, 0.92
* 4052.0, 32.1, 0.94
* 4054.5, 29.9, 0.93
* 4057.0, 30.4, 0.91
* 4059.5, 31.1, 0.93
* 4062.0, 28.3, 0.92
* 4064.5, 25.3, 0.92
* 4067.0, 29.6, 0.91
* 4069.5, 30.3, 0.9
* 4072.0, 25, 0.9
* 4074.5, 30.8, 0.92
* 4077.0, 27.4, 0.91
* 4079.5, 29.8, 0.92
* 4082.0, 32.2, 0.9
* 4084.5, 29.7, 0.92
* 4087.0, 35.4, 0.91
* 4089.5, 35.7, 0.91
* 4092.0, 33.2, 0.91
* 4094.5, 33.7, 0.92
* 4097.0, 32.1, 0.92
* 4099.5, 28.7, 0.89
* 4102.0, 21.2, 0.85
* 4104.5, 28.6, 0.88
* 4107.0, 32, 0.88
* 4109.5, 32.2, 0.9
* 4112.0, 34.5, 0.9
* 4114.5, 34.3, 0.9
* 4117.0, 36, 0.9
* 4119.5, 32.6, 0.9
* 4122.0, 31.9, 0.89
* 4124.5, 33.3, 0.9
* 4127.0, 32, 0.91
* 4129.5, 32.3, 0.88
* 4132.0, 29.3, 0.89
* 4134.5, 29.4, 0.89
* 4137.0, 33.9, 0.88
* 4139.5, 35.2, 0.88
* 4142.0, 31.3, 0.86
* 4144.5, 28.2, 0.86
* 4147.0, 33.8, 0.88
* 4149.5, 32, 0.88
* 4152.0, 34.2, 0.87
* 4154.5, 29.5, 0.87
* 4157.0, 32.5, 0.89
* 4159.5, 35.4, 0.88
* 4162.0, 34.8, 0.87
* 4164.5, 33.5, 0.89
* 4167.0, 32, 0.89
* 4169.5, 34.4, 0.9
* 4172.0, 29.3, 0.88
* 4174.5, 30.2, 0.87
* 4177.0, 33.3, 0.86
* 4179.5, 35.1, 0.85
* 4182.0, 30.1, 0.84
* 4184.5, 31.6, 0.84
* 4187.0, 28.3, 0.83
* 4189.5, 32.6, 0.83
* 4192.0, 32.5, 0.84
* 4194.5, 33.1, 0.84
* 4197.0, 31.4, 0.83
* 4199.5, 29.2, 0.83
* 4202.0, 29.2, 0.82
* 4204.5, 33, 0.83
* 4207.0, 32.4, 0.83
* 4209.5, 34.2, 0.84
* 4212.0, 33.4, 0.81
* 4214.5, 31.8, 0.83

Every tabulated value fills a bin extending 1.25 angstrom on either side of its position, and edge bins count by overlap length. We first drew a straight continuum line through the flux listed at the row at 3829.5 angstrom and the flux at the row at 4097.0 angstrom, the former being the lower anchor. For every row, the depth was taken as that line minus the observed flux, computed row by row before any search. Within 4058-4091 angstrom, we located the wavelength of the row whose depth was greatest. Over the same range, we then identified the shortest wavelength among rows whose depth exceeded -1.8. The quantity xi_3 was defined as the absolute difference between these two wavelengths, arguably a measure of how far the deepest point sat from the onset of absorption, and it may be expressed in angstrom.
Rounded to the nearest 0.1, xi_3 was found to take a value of 10.0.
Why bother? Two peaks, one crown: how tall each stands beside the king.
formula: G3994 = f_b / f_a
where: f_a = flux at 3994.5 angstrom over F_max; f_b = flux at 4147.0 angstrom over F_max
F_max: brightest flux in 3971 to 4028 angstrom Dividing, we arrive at 1.1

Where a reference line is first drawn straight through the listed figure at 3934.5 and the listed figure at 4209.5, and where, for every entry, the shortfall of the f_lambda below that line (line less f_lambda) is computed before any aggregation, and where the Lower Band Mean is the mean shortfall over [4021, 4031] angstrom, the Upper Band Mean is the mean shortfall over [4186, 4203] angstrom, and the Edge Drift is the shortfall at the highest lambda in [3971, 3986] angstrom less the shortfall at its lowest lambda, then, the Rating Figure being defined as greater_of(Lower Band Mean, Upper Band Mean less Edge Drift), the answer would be 17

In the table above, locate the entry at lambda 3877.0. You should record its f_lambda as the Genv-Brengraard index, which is 19.3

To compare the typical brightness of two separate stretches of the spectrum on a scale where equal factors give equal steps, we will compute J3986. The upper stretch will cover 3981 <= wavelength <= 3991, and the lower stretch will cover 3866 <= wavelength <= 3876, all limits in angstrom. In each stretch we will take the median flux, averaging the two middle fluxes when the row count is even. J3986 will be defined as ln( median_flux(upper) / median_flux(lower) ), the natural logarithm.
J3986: 0.20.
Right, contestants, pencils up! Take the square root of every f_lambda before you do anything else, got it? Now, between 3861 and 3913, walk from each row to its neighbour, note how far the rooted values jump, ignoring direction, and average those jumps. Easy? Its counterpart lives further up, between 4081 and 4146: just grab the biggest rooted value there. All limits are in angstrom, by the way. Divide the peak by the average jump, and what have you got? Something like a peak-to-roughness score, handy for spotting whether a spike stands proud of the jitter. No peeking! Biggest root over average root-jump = 22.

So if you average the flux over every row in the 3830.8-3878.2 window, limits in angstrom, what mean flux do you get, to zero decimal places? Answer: 19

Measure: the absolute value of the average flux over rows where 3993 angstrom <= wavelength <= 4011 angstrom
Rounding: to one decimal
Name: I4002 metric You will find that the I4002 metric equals 29.4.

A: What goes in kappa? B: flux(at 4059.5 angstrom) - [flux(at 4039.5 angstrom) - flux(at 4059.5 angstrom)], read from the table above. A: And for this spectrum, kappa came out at 28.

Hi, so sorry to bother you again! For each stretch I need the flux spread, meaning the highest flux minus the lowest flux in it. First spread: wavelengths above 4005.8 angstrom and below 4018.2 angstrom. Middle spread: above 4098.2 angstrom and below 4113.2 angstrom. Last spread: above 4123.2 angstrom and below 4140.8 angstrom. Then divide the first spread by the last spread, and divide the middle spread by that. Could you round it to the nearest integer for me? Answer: 36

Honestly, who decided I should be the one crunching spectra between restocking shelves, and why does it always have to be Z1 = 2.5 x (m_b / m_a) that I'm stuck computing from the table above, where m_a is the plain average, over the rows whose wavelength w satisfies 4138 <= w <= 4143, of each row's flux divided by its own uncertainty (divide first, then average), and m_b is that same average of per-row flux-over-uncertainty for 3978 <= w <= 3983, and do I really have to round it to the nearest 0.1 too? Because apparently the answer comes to 1.9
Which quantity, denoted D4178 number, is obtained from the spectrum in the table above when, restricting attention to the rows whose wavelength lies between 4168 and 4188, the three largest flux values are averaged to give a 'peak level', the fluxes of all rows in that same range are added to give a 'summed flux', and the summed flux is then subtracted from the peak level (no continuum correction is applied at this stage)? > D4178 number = -218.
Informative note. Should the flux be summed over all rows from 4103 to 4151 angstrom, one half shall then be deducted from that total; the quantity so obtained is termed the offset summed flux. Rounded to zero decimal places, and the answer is 612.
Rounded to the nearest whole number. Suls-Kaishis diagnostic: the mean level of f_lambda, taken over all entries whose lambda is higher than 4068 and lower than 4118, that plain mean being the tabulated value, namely 31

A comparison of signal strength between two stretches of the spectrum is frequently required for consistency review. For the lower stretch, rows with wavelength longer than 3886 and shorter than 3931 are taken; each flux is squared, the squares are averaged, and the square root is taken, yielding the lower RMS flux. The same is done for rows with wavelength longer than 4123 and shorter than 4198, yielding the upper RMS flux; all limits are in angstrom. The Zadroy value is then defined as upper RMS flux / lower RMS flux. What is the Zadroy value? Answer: 1.52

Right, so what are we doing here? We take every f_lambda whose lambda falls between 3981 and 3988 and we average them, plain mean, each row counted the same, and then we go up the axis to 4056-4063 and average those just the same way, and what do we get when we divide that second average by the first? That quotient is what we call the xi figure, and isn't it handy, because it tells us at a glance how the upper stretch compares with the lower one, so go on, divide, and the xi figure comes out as 1.09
